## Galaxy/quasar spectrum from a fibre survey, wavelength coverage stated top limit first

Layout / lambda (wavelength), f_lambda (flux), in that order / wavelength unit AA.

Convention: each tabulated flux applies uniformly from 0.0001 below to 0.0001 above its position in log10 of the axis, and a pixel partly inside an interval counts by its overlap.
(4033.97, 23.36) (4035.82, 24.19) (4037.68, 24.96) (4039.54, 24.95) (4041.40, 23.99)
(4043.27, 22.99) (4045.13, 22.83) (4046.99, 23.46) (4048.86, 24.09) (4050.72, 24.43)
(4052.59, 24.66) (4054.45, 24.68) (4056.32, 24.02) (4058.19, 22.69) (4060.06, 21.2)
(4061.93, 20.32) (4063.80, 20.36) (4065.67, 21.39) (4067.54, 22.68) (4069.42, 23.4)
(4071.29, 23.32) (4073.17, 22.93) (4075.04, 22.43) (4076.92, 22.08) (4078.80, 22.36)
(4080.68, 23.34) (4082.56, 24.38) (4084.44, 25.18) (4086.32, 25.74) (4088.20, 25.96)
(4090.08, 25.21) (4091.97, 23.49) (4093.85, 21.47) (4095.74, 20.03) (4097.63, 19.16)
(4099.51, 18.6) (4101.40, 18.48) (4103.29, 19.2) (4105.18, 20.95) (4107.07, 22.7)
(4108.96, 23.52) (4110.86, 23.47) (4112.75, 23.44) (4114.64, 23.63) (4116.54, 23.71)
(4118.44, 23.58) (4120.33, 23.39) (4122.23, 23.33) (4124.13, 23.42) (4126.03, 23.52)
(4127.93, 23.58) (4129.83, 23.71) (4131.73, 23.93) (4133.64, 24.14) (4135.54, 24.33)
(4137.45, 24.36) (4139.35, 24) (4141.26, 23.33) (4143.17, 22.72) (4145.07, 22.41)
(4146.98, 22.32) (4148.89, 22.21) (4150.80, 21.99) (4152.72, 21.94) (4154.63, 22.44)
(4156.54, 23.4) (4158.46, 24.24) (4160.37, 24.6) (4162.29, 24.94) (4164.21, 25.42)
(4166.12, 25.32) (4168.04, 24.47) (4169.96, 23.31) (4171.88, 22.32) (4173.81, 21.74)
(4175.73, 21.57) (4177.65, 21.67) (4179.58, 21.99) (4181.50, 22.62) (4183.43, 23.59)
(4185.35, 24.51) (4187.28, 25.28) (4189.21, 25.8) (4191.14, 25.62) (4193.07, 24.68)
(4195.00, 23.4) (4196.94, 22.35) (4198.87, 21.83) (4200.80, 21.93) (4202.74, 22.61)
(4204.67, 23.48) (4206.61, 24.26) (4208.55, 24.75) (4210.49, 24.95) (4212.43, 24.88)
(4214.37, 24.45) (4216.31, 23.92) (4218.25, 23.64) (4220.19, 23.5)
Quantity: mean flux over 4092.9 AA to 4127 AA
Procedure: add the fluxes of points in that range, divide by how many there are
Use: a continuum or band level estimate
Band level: 21.98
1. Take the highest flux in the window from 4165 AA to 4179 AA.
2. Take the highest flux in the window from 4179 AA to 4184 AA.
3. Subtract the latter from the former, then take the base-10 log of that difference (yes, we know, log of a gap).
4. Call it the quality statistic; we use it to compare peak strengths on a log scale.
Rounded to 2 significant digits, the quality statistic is 0.24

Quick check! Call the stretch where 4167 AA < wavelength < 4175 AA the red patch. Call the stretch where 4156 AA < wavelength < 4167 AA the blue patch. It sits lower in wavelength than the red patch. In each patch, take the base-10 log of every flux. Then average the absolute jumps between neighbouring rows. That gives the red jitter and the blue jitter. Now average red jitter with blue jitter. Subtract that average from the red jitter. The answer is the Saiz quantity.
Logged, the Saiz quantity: 0.0048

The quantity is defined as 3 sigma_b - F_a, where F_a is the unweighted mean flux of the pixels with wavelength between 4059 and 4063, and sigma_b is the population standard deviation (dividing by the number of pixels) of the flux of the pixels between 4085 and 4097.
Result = -14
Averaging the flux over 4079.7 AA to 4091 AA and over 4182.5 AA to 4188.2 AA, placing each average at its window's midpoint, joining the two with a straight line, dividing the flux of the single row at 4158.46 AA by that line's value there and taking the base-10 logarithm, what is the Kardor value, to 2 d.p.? -0.01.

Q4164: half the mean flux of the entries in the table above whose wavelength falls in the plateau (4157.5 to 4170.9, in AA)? 12.31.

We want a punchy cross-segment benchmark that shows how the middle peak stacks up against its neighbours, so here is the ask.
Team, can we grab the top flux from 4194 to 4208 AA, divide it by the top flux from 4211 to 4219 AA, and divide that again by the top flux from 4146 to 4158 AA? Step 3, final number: 0.0417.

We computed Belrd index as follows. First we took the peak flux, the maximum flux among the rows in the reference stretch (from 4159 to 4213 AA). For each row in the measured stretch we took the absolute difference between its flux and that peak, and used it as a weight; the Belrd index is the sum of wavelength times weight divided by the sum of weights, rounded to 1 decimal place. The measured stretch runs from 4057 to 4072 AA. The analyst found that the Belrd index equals 4064.0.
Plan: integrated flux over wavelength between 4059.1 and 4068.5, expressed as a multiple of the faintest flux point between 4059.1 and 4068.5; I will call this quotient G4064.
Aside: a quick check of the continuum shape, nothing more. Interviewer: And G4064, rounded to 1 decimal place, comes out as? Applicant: 9.8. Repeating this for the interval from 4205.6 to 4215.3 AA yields 9.9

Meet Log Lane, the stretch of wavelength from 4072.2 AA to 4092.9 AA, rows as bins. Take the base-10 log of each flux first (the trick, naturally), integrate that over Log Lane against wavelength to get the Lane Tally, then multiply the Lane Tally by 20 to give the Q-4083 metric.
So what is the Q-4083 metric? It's 570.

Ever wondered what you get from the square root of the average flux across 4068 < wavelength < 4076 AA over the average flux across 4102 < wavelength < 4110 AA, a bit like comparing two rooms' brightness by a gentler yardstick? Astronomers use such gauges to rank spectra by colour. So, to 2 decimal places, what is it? 1.03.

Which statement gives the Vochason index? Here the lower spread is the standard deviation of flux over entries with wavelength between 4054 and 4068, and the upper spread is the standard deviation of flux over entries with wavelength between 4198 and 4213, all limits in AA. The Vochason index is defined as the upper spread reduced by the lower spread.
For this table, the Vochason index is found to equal -0.3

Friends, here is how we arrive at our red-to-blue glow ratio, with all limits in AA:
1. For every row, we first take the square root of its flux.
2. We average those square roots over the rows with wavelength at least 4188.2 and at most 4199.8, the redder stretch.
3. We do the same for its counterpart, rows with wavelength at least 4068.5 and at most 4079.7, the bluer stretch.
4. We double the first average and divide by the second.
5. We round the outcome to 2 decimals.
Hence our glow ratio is 2.05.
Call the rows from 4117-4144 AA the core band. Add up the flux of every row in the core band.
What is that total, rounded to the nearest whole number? 331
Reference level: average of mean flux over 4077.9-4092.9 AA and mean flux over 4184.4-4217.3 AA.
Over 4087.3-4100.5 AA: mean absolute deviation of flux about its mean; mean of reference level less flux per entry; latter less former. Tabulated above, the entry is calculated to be -0.2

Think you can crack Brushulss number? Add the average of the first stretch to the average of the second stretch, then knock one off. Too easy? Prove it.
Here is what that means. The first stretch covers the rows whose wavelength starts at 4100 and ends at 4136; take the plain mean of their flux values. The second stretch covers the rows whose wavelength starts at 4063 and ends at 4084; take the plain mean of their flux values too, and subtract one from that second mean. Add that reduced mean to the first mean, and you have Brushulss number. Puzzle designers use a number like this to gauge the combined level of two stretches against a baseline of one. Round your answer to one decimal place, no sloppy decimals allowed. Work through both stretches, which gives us 44.6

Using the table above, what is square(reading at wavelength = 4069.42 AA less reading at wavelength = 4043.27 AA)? 0.2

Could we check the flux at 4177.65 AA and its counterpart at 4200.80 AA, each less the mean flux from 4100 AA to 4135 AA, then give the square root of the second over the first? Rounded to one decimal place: 0.9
